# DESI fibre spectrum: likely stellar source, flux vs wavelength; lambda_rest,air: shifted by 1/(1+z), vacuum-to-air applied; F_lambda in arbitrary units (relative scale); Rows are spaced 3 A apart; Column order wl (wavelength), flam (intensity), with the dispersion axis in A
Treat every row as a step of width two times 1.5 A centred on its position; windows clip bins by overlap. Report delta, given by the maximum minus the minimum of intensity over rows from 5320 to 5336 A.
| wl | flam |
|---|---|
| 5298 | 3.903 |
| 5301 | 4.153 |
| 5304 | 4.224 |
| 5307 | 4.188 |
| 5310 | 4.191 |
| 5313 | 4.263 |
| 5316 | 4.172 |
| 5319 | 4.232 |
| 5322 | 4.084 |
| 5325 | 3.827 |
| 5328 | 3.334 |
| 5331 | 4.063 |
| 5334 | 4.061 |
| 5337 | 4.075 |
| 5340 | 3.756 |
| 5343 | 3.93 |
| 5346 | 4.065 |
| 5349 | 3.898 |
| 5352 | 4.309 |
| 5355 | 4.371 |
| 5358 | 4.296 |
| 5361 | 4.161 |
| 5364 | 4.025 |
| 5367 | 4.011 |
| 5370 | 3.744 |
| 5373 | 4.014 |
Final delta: 0.75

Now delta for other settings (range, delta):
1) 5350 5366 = 0.35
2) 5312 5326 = 0.44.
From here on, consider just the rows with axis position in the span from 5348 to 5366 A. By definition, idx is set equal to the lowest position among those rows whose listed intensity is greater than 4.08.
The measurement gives 5352 A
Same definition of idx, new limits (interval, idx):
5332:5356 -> 5352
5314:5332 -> 5316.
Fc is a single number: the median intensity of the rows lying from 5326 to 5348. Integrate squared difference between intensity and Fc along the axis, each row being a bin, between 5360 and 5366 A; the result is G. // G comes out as 0.03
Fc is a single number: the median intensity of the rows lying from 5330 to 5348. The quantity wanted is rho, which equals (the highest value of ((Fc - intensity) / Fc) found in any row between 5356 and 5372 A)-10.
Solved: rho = -9.92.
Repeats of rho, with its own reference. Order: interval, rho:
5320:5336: -9.82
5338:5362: -9.92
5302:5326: -9.94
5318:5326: -9.94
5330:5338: -10.00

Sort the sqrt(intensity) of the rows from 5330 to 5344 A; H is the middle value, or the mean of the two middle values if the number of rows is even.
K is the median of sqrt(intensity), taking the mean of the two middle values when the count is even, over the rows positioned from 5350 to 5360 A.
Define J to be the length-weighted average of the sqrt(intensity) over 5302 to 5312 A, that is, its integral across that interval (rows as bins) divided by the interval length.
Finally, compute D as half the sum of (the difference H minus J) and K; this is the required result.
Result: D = 1.02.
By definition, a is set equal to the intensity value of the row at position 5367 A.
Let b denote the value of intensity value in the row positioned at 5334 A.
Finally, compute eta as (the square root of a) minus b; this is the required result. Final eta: -2.06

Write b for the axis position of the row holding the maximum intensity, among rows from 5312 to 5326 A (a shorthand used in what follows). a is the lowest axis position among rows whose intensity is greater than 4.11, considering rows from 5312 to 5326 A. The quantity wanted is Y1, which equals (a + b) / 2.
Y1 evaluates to 5313.0 A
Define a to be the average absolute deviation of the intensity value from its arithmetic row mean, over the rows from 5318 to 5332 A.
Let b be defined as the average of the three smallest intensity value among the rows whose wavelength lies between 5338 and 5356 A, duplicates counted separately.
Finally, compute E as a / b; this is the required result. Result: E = 0.068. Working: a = 0.26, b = 3.86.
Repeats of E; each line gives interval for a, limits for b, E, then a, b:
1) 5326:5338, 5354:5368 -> 0.068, 0.27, 4.07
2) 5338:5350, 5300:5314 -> 0.020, 0.09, 4.18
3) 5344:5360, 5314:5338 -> 0.044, 0.17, 3.74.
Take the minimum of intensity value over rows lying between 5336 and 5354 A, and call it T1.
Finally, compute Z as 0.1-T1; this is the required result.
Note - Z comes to -3.66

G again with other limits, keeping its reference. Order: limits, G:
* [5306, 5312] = 0.11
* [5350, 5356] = 0.44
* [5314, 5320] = 0.13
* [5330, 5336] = 0.00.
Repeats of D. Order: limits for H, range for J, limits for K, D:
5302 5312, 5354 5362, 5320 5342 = 1.00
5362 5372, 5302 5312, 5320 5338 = 0.98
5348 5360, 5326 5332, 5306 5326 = 1.10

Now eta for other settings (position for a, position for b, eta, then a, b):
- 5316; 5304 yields -2.18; 4.172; 4.224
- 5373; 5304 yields -2.22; 4.014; 4.224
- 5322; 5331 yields -2.04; 4.084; 4.063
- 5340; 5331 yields -2.12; 3.756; 4.063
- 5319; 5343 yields -1.87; 4.232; 3.93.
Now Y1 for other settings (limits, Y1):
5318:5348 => 5319.0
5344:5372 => 5353.5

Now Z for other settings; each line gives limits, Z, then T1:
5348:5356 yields -3.80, 3.898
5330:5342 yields -3.66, 3.756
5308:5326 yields -3.73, 3.827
